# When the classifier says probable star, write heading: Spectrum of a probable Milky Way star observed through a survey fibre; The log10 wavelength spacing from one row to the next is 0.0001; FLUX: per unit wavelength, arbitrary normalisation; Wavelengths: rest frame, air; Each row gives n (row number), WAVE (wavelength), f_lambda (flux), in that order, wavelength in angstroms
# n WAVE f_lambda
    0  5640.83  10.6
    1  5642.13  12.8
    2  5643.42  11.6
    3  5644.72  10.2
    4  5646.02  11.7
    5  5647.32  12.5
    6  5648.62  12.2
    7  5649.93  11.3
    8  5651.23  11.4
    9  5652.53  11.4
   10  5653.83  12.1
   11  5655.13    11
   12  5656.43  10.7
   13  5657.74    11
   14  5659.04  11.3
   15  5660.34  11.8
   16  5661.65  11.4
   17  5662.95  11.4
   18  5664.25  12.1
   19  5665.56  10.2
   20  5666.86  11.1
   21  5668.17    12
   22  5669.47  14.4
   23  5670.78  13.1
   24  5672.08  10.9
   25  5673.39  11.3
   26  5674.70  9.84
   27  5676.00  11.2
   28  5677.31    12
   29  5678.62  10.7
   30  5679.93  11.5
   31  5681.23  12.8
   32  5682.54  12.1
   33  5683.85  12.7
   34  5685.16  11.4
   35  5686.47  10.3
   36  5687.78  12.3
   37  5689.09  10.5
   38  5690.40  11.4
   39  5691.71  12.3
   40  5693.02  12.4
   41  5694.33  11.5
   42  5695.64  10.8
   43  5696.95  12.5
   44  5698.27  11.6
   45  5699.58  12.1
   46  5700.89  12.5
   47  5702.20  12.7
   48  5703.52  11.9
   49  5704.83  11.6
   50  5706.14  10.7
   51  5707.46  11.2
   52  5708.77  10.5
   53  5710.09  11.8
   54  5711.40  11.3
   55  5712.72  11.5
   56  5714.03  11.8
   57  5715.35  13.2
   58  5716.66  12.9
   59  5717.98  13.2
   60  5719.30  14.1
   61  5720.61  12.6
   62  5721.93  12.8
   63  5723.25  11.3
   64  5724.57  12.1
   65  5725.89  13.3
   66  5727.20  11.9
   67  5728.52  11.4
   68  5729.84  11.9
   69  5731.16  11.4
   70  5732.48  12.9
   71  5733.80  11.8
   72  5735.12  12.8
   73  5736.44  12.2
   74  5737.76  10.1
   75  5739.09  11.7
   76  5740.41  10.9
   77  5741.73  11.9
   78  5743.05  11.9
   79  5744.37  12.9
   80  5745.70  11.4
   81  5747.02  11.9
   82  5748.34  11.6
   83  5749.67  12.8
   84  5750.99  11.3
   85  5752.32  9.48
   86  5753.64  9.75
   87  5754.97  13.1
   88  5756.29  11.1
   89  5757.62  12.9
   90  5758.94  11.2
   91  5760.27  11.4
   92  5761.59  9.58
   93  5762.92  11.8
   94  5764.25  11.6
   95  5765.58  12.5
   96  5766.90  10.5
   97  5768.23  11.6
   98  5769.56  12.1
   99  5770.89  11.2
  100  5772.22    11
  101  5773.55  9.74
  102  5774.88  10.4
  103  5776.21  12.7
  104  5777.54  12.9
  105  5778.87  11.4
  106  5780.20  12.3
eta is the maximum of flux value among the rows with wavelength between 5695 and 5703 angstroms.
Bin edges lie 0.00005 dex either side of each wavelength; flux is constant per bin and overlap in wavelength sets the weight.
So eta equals 12.7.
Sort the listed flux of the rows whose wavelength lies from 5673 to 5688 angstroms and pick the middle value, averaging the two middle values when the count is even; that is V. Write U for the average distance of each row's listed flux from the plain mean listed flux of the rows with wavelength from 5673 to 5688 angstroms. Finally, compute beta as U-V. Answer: -10.7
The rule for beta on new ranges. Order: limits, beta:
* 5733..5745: -11.3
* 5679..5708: -11.1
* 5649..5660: -11.0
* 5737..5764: -10.7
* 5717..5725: -12.0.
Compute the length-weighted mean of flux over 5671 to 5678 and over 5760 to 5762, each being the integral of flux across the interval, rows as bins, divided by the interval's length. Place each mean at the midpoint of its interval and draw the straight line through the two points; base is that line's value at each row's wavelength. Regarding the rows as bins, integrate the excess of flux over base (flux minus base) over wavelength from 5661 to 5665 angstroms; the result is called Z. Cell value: 1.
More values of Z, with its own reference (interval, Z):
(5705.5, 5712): 1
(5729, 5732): 3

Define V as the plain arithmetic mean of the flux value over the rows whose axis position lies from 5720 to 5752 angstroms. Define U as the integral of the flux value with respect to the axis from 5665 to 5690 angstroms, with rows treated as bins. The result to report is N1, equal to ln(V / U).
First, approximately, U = 290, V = 11.95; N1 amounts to -3.2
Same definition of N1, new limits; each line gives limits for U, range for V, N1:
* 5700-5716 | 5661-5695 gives -2.8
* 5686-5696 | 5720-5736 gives -2.2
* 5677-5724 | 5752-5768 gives -3.9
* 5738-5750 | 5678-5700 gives -2.5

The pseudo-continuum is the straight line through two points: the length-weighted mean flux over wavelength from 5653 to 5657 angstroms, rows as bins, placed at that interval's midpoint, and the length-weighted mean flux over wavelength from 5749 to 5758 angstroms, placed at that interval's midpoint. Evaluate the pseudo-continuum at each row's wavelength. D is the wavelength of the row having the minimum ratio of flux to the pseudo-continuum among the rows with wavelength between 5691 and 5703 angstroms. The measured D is 5695.64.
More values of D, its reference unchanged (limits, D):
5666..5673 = 5672.08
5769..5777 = 5773.55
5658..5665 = 5659.04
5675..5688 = 5686.47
